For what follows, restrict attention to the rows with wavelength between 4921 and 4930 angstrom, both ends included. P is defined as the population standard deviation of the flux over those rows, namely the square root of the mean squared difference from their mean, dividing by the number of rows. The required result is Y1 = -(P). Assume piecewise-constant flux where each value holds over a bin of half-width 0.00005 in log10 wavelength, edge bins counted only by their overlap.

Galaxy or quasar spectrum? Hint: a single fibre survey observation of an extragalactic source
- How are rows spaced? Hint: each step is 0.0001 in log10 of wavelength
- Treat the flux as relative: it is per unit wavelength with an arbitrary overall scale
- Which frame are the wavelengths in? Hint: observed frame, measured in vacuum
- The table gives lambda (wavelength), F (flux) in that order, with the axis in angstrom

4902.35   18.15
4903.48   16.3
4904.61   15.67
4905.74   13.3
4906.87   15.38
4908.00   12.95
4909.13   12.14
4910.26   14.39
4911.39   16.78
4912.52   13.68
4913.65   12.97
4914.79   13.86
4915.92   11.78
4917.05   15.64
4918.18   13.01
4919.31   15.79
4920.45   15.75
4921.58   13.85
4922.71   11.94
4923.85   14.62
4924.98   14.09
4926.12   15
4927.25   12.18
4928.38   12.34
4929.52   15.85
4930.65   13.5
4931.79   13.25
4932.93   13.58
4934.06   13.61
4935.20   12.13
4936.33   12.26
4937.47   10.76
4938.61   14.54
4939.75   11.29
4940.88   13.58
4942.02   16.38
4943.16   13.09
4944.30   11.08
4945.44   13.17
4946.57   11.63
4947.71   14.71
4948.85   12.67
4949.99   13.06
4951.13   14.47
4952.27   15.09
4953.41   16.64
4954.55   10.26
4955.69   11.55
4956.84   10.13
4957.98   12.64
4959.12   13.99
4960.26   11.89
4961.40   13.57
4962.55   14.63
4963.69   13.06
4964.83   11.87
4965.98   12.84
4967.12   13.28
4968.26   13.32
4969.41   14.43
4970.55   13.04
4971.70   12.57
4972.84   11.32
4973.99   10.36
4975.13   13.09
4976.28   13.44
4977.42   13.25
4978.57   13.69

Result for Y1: -1.35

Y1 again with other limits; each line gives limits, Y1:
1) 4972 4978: -1.23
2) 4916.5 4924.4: -1.39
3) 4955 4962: -1.29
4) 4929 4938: -1.39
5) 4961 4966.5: -0.91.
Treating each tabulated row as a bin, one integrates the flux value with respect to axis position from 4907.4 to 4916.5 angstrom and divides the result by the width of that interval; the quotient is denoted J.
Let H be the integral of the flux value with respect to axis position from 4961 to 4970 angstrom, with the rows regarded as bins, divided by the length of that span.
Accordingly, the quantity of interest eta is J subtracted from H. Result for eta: -0.2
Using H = 13.4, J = 13.6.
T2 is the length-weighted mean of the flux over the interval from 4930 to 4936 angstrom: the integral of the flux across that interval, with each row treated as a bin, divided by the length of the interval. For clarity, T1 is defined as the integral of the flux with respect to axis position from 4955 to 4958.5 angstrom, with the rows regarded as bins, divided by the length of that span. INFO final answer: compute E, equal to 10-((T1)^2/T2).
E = 0.2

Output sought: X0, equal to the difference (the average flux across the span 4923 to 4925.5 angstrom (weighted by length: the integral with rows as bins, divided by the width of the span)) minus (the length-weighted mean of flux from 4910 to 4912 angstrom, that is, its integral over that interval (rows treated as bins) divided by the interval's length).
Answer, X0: -1.7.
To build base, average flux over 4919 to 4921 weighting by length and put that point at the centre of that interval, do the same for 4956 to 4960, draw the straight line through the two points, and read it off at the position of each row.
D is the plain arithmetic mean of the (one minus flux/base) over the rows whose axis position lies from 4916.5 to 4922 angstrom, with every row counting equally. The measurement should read 0.06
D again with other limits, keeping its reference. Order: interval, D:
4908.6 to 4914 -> 0.15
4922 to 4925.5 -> 0.12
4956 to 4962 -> -0.03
